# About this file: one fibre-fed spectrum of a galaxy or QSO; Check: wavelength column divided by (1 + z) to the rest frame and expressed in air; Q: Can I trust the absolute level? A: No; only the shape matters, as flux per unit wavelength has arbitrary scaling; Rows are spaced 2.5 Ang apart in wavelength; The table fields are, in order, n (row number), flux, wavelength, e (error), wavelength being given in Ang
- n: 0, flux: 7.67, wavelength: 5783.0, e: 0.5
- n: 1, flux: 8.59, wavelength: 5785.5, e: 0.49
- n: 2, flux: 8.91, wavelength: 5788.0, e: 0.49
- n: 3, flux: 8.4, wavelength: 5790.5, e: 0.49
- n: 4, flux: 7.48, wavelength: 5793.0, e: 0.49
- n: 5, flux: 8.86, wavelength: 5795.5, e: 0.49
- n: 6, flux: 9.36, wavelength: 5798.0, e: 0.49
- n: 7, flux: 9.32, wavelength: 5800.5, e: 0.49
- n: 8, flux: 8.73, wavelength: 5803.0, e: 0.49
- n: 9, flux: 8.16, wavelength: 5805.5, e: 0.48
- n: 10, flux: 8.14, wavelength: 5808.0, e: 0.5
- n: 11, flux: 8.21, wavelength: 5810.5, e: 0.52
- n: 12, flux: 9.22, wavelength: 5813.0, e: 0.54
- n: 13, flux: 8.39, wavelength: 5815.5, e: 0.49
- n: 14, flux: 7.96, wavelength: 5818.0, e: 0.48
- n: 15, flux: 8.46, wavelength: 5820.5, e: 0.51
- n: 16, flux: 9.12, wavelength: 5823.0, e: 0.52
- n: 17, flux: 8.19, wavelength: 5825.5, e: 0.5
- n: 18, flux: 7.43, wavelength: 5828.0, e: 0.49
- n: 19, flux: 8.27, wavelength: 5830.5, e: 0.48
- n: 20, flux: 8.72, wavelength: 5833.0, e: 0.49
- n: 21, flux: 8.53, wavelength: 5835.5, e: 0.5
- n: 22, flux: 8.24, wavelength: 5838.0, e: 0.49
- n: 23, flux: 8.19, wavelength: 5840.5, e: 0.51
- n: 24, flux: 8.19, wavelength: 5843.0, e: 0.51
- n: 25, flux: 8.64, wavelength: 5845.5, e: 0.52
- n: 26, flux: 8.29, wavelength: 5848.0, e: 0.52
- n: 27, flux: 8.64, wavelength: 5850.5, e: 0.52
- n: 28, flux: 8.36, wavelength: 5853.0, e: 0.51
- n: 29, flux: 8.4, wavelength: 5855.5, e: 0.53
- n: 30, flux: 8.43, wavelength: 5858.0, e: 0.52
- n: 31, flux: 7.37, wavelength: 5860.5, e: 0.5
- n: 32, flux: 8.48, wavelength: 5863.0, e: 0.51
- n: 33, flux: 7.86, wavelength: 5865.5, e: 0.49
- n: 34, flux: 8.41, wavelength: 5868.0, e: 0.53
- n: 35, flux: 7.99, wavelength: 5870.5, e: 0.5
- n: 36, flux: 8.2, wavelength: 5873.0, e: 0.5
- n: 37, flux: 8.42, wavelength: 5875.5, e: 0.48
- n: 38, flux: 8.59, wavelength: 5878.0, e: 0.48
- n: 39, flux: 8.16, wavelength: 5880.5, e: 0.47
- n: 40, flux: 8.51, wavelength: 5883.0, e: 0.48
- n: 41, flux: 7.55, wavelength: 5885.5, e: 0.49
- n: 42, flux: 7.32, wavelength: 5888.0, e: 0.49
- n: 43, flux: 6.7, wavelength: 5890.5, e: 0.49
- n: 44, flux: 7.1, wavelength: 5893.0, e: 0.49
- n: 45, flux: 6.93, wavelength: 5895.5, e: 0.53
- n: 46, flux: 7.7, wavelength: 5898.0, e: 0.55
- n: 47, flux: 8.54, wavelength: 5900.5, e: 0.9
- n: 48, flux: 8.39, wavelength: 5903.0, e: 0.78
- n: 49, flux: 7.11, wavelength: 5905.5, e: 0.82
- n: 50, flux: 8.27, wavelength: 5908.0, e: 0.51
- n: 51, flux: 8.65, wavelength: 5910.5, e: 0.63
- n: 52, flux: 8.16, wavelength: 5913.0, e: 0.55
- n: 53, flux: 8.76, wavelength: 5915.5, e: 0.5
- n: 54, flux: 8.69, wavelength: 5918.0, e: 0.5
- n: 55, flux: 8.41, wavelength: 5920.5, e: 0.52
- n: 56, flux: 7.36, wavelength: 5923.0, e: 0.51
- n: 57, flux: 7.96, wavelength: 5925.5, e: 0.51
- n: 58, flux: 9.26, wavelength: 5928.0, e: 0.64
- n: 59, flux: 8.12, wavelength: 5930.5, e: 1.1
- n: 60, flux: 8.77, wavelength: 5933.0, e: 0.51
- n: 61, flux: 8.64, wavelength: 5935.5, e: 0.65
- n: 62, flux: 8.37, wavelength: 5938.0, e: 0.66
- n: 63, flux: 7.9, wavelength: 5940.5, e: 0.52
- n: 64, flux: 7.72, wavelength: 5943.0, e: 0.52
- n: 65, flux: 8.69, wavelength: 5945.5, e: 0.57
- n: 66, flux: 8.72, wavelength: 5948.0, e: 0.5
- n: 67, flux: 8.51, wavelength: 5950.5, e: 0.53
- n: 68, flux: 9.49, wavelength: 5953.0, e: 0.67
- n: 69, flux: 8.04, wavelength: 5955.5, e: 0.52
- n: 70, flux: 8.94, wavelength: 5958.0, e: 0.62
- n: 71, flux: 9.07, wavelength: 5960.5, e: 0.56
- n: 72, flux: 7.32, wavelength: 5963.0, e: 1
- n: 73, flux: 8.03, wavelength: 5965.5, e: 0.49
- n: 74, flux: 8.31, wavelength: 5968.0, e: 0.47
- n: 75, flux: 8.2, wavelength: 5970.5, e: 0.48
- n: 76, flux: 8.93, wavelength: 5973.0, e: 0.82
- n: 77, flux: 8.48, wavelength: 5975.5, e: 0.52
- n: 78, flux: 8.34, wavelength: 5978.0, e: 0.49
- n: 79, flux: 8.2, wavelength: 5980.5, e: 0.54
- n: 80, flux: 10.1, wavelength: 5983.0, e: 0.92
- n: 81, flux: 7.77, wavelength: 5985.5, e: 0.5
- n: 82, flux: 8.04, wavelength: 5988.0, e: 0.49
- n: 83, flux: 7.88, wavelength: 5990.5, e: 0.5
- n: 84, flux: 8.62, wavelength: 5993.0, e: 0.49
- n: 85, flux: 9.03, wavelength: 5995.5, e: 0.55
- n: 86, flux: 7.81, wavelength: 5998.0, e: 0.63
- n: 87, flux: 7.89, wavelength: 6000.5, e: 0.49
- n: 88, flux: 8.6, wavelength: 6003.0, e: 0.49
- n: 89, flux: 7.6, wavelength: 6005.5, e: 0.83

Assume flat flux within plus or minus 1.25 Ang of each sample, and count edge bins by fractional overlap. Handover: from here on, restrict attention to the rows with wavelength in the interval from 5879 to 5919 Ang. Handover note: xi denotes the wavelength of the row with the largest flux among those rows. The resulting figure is 5915.5 Ang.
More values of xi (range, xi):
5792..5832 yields 5798.0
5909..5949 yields 5928.0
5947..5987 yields 5983.0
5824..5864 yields 5833.0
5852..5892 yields 5878.0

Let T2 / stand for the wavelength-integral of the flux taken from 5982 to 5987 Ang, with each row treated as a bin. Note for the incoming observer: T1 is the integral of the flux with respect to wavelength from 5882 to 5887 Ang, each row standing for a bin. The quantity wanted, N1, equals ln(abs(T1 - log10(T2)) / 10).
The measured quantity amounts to 1.34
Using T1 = 39.9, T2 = 44.2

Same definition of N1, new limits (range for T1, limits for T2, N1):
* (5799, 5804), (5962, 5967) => 1.47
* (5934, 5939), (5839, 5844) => 1.41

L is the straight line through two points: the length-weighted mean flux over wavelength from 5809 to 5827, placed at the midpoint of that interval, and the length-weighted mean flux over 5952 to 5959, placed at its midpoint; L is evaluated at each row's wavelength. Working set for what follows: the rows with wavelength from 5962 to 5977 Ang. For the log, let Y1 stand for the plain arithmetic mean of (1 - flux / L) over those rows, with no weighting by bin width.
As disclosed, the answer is 0.07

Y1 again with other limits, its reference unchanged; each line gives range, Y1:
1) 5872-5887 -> 0.04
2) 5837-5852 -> 0.02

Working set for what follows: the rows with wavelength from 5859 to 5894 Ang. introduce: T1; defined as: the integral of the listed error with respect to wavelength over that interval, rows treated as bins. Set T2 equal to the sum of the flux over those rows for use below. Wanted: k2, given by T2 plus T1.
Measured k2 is 128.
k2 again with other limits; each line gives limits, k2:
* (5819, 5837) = 68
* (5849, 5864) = 57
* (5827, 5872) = 171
